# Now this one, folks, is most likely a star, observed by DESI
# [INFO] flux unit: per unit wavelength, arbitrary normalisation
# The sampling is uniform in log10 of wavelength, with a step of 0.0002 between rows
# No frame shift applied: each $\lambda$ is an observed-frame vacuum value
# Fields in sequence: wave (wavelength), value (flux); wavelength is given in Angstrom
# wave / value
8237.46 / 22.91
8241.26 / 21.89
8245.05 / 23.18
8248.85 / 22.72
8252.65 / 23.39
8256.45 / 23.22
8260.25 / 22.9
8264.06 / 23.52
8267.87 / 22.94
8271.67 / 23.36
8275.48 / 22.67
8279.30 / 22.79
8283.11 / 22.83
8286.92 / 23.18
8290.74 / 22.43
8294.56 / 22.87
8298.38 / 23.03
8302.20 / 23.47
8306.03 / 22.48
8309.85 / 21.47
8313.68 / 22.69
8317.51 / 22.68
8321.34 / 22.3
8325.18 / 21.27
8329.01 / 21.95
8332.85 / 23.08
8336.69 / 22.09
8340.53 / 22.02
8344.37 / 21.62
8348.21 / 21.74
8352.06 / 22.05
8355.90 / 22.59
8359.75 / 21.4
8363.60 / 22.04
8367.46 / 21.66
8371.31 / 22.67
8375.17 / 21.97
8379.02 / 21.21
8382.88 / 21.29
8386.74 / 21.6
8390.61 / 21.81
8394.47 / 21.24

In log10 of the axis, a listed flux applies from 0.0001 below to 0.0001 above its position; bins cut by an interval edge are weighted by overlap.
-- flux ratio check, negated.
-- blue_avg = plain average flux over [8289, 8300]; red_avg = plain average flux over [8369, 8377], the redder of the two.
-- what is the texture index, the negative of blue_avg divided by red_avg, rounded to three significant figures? -1.02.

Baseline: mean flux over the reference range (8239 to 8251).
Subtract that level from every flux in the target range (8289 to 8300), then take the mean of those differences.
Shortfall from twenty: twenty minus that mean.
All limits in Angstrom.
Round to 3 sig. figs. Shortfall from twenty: 19.8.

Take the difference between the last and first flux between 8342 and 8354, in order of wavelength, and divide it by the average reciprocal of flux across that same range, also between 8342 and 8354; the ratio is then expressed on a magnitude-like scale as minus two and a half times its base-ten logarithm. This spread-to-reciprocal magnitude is -2.4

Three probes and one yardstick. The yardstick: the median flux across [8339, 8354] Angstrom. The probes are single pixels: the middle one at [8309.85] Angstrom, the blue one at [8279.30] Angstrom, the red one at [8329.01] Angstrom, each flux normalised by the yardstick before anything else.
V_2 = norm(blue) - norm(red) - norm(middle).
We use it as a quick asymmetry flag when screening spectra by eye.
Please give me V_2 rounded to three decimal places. -0.943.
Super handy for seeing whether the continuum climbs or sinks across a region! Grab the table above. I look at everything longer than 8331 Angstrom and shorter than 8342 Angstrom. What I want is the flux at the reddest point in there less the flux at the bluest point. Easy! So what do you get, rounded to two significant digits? -1.1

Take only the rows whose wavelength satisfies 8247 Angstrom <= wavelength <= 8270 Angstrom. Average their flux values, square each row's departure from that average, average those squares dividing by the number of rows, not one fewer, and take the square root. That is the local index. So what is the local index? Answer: 0.28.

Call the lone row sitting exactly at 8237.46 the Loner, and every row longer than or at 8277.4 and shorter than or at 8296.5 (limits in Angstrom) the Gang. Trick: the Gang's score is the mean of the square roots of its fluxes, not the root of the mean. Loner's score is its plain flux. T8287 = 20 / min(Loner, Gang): 4.19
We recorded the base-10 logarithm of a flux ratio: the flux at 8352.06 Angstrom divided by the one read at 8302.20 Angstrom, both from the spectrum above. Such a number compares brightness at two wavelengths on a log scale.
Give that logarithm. -0.027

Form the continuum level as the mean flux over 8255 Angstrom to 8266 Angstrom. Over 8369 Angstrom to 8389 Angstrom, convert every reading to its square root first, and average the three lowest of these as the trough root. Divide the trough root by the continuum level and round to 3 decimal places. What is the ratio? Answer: 0.199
